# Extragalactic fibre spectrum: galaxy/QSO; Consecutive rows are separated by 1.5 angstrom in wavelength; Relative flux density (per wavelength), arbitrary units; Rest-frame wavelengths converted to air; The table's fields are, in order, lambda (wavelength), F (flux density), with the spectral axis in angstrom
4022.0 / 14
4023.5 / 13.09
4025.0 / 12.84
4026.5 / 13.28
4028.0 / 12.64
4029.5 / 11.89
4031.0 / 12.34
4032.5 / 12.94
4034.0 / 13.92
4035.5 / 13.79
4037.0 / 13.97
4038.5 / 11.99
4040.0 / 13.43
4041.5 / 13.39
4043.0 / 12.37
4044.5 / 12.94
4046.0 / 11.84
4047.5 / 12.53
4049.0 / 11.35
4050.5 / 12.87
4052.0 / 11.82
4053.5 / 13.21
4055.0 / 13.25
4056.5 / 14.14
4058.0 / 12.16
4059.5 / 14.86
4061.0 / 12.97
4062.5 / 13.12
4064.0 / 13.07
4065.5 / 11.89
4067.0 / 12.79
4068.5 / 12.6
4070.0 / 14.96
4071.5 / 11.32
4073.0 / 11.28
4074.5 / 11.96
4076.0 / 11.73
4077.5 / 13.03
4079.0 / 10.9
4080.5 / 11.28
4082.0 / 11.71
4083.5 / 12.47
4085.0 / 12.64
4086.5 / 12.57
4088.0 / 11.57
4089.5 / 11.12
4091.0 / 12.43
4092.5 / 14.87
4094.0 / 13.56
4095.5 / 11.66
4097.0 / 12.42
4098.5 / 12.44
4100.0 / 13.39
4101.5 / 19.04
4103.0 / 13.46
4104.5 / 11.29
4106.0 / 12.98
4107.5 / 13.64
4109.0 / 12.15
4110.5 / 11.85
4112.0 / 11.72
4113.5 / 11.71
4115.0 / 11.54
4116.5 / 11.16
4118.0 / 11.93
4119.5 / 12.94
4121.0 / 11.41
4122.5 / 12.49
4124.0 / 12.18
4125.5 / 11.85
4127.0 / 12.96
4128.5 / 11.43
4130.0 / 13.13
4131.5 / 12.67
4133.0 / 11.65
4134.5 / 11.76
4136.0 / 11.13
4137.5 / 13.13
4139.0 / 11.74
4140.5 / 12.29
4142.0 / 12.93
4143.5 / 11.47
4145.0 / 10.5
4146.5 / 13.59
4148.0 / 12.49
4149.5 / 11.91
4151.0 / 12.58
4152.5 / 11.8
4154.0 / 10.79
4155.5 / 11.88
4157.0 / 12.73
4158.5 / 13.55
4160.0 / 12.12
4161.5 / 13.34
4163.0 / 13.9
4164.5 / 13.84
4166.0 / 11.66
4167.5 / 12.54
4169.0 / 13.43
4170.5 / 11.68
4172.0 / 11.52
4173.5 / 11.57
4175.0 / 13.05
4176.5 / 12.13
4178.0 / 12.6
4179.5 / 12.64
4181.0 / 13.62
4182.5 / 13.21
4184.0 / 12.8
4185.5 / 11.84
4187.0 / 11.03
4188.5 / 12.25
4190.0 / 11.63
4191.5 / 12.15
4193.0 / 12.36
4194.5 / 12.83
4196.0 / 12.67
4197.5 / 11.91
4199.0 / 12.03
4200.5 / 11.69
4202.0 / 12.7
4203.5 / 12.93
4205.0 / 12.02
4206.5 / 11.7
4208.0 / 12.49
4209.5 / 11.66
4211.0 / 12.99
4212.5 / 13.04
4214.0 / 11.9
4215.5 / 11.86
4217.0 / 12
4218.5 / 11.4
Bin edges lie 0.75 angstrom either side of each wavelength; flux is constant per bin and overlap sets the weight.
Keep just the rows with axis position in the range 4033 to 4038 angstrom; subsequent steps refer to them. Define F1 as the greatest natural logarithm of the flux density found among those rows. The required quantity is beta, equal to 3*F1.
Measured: 7.91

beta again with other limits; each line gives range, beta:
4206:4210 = 7.57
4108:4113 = 7.49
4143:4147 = 7.83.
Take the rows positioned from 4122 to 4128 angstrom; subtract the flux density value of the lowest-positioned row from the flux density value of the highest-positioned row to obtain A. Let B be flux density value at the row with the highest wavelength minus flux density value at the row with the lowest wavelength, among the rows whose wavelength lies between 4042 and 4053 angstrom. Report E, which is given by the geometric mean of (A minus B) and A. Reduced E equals 0.7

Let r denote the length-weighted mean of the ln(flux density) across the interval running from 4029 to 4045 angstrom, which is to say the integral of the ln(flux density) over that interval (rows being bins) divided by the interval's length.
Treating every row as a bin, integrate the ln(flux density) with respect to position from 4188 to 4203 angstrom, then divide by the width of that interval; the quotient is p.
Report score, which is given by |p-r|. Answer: 0.06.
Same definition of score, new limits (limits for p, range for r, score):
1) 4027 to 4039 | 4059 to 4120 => 0.03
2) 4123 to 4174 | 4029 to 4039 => 0.06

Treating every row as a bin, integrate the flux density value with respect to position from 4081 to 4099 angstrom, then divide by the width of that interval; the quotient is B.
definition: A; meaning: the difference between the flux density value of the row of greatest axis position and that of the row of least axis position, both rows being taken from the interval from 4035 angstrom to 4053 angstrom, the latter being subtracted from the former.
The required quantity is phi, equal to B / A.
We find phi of -6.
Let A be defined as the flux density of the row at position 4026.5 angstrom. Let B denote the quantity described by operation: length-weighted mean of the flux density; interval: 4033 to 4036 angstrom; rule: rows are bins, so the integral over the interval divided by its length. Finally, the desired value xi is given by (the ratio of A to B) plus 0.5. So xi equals 1.46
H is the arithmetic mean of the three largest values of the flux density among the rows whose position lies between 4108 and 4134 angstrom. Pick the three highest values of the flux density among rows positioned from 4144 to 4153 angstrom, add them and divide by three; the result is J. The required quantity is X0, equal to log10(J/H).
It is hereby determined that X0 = -0.004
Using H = 13.0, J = 12.9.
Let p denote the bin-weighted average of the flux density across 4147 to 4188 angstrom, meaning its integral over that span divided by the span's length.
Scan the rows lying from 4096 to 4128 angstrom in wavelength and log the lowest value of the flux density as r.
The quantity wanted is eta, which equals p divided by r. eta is 1.12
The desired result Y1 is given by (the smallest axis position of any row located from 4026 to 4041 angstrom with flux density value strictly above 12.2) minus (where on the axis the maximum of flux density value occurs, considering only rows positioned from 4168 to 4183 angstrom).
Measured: -154.5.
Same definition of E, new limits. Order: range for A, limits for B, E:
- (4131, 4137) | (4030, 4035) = 2.2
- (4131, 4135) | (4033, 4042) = 0.6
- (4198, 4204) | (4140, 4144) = 1.2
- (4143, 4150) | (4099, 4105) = 1.1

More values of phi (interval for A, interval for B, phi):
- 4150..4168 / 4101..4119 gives -316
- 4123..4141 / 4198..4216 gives 111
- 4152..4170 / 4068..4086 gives 7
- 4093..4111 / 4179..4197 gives -7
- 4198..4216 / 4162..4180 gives -74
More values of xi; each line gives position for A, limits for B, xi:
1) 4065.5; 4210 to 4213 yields 1.42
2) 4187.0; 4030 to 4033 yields 1.38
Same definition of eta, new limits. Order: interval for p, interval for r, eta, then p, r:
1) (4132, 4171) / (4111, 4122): 1.10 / 12.3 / 11.16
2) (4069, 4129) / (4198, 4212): 1.07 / 12.4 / 11.66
